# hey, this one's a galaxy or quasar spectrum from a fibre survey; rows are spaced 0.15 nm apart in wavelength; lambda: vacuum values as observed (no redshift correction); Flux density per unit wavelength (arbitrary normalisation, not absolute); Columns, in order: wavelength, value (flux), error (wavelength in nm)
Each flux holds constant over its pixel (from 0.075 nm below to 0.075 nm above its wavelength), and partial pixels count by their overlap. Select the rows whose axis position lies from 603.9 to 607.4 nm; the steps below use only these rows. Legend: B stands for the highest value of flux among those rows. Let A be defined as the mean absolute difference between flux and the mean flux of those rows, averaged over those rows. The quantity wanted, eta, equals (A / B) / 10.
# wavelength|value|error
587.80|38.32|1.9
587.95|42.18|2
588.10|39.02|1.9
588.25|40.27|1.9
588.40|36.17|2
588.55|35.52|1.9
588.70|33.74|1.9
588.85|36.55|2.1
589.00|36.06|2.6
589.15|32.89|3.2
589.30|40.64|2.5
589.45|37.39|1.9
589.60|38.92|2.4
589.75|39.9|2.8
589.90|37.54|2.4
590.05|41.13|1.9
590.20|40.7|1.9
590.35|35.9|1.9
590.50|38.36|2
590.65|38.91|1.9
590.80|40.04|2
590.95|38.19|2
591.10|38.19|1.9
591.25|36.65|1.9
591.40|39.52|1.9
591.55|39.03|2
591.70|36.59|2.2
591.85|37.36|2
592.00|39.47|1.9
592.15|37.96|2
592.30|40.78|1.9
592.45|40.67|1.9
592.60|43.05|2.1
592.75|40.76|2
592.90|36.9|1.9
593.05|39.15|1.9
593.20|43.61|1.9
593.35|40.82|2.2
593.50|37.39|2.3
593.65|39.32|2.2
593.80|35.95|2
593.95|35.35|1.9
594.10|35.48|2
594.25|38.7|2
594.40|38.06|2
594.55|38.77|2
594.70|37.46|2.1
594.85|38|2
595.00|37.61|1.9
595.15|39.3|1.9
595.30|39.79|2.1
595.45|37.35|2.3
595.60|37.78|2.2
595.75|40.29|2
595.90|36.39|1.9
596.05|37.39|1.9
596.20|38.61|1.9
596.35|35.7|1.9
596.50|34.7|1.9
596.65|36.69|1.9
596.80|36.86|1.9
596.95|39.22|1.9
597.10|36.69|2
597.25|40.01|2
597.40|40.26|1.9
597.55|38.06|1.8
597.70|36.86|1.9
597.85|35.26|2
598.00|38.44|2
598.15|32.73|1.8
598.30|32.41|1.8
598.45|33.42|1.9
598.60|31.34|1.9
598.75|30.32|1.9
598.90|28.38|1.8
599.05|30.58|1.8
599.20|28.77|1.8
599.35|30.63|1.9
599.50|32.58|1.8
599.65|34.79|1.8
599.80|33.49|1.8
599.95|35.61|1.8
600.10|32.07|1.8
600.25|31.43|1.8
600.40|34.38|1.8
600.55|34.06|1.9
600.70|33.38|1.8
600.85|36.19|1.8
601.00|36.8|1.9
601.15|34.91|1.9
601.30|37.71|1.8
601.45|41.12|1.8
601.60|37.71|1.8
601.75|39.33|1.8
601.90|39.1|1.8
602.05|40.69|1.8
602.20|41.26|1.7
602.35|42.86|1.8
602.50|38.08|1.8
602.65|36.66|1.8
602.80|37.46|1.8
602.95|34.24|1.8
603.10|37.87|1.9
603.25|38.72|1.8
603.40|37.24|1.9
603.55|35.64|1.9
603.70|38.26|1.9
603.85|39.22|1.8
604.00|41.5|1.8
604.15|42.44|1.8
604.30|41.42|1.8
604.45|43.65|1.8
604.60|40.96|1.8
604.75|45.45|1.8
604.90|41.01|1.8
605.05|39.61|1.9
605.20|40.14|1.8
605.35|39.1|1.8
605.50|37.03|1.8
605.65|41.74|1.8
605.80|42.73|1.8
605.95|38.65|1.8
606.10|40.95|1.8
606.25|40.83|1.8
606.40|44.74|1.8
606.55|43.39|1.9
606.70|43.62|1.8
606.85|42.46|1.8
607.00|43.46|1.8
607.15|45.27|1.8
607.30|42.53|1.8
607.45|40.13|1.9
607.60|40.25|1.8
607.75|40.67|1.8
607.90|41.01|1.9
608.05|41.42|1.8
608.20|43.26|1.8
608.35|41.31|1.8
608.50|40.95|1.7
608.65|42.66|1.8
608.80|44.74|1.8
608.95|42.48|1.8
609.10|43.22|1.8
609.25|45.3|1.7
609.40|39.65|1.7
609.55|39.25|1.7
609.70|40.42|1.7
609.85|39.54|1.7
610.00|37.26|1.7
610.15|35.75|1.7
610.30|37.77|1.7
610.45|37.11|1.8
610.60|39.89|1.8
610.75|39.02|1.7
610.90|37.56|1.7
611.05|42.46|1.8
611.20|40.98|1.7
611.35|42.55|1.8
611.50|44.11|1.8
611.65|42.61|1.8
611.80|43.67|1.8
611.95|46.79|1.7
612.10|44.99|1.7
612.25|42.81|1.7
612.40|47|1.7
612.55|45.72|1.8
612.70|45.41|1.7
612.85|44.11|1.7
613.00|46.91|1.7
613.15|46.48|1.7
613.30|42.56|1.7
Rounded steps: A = 1.68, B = 45.45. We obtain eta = 0.0037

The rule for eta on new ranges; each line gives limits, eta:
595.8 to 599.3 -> 0.0073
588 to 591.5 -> 0.0044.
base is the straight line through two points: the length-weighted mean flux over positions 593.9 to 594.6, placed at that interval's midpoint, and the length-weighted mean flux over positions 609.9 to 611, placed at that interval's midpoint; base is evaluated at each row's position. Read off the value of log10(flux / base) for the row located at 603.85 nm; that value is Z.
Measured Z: 0.02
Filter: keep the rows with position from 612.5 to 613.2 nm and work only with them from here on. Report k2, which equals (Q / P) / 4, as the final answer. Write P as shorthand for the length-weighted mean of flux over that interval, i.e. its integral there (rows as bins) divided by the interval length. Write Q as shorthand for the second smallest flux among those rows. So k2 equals 0.248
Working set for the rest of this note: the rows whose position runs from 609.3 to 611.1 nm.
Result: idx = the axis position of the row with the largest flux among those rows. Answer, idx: 611.05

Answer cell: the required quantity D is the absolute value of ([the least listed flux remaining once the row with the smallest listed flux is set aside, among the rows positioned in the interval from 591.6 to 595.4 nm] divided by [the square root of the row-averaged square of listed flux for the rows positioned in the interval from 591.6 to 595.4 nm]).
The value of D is 0.915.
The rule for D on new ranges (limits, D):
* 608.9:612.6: 0.891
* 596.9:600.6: 0.840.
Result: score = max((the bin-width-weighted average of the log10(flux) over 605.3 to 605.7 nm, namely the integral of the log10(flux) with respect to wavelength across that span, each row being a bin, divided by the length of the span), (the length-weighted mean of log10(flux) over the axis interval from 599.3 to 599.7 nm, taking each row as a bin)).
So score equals 1.59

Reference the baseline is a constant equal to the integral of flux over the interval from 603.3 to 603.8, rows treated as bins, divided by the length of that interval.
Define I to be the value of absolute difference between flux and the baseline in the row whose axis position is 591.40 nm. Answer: 2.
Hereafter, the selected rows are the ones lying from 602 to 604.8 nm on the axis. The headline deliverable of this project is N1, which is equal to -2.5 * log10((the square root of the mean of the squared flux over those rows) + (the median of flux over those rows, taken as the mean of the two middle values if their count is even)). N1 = -4.74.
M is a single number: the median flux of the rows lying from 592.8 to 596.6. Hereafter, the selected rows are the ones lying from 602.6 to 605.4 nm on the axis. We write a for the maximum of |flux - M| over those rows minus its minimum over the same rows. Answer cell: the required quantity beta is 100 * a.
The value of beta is 758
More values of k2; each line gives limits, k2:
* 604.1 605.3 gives 0.240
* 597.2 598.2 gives 0.236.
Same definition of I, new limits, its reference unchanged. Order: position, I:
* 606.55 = 6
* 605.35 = 2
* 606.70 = 6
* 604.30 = 4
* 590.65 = 2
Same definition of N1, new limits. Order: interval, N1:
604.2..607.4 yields -4.81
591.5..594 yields -4.73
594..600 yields -4.66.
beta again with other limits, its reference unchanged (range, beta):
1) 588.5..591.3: 465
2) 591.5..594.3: 565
